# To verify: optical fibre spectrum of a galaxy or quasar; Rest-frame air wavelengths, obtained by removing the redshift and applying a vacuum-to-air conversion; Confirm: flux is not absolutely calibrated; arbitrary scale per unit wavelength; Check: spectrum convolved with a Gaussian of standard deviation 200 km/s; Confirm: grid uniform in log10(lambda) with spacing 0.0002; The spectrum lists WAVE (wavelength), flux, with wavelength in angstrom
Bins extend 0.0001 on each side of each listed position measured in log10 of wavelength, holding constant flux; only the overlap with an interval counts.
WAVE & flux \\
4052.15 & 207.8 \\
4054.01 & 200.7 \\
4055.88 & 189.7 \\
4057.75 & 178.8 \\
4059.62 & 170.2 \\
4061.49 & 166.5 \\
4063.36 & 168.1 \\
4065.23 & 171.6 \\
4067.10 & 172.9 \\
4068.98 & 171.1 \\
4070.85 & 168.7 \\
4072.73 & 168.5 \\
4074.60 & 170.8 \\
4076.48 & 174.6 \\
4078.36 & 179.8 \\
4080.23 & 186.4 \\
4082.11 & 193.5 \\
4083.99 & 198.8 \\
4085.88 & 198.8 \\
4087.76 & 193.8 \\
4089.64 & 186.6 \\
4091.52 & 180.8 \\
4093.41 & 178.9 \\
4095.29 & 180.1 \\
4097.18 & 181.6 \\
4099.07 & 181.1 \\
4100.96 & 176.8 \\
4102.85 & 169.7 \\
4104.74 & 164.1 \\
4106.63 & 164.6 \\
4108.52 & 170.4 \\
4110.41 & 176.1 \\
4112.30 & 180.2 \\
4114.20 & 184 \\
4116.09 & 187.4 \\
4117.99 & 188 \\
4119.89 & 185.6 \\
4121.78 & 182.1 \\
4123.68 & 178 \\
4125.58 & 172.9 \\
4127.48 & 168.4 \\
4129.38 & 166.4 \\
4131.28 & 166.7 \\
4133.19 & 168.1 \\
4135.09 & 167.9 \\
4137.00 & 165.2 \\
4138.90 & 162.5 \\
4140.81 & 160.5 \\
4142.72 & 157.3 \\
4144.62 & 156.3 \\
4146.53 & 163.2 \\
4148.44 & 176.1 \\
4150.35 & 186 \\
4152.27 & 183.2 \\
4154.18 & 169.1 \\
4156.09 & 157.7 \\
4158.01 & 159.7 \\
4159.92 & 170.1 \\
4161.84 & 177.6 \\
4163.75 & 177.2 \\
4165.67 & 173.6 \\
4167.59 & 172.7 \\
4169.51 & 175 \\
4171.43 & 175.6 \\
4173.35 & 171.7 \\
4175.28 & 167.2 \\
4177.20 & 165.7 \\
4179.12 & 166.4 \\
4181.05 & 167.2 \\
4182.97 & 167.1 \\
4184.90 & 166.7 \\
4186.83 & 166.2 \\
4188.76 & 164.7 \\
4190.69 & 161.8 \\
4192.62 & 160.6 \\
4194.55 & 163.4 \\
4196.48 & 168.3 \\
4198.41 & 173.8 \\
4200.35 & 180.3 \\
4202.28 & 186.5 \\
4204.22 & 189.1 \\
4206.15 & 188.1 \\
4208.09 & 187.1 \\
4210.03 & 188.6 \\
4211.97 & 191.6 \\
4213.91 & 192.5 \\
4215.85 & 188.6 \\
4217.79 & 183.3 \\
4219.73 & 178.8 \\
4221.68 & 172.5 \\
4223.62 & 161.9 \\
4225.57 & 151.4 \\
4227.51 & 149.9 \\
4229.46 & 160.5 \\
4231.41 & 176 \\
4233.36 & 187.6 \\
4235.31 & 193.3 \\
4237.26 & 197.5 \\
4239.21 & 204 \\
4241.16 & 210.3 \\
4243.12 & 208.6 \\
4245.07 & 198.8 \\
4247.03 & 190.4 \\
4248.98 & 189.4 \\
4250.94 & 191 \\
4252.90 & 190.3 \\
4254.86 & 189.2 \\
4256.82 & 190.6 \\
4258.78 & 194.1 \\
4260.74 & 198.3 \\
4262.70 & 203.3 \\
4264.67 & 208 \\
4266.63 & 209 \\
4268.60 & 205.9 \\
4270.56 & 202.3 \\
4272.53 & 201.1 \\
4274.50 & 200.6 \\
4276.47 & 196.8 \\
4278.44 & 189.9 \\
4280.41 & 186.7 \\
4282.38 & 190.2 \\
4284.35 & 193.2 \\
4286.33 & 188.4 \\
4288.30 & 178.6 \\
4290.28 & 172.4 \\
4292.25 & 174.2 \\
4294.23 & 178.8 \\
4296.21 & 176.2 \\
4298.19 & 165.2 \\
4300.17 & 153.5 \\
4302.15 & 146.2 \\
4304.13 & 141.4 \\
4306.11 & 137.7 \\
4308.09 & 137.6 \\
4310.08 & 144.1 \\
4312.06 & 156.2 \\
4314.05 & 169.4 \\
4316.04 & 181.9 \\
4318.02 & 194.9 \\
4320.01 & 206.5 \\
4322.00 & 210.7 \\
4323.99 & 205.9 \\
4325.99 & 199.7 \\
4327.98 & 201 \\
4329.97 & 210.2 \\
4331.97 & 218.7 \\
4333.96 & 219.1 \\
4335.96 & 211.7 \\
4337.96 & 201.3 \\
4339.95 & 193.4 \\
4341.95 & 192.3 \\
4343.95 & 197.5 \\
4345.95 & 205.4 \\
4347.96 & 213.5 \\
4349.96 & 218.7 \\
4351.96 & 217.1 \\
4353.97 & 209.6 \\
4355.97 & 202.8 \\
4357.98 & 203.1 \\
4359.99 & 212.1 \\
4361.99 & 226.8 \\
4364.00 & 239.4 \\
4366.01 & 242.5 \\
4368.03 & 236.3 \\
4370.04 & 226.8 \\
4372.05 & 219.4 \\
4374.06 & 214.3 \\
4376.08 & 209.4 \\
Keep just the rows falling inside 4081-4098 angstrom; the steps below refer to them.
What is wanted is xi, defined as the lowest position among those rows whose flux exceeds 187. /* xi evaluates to 4082.11 angstrom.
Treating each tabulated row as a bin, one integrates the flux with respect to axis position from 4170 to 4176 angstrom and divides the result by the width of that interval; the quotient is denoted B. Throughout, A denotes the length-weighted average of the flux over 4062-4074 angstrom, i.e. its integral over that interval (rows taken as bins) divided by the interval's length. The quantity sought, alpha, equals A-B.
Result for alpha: -2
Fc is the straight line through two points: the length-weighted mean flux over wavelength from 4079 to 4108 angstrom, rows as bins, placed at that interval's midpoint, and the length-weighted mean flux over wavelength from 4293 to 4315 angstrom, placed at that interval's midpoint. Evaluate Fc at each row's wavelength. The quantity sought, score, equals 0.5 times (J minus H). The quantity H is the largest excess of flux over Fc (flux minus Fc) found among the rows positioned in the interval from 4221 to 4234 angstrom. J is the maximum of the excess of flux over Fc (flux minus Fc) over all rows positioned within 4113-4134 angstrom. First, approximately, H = 23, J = 9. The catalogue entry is -7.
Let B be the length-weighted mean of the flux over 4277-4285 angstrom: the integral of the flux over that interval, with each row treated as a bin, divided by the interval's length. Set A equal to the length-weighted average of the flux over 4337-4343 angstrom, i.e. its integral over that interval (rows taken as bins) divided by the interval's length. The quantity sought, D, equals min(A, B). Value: 190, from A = 196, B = 190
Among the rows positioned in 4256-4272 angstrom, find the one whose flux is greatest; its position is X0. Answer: 4266.63 angstrom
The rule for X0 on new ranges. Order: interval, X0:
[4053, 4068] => 4054.01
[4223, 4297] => 4241.16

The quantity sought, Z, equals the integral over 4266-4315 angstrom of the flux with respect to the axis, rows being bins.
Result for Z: 8600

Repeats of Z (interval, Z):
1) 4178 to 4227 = 8547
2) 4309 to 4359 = 9965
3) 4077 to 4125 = 8724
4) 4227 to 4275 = 9329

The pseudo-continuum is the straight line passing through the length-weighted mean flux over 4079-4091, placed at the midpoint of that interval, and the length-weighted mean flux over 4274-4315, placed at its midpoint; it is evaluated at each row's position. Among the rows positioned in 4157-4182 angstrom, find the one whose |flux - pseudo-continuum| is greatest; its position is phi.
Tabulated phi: 4158.01 angstrom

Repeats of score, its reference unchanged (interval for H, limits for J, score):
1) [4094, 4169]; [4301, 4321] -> 21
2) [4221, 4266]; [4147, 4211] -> -13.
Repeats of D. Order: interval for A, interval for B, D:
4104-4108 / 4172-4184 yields 165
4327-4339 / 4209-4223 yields 185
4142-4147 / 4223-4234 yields 159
